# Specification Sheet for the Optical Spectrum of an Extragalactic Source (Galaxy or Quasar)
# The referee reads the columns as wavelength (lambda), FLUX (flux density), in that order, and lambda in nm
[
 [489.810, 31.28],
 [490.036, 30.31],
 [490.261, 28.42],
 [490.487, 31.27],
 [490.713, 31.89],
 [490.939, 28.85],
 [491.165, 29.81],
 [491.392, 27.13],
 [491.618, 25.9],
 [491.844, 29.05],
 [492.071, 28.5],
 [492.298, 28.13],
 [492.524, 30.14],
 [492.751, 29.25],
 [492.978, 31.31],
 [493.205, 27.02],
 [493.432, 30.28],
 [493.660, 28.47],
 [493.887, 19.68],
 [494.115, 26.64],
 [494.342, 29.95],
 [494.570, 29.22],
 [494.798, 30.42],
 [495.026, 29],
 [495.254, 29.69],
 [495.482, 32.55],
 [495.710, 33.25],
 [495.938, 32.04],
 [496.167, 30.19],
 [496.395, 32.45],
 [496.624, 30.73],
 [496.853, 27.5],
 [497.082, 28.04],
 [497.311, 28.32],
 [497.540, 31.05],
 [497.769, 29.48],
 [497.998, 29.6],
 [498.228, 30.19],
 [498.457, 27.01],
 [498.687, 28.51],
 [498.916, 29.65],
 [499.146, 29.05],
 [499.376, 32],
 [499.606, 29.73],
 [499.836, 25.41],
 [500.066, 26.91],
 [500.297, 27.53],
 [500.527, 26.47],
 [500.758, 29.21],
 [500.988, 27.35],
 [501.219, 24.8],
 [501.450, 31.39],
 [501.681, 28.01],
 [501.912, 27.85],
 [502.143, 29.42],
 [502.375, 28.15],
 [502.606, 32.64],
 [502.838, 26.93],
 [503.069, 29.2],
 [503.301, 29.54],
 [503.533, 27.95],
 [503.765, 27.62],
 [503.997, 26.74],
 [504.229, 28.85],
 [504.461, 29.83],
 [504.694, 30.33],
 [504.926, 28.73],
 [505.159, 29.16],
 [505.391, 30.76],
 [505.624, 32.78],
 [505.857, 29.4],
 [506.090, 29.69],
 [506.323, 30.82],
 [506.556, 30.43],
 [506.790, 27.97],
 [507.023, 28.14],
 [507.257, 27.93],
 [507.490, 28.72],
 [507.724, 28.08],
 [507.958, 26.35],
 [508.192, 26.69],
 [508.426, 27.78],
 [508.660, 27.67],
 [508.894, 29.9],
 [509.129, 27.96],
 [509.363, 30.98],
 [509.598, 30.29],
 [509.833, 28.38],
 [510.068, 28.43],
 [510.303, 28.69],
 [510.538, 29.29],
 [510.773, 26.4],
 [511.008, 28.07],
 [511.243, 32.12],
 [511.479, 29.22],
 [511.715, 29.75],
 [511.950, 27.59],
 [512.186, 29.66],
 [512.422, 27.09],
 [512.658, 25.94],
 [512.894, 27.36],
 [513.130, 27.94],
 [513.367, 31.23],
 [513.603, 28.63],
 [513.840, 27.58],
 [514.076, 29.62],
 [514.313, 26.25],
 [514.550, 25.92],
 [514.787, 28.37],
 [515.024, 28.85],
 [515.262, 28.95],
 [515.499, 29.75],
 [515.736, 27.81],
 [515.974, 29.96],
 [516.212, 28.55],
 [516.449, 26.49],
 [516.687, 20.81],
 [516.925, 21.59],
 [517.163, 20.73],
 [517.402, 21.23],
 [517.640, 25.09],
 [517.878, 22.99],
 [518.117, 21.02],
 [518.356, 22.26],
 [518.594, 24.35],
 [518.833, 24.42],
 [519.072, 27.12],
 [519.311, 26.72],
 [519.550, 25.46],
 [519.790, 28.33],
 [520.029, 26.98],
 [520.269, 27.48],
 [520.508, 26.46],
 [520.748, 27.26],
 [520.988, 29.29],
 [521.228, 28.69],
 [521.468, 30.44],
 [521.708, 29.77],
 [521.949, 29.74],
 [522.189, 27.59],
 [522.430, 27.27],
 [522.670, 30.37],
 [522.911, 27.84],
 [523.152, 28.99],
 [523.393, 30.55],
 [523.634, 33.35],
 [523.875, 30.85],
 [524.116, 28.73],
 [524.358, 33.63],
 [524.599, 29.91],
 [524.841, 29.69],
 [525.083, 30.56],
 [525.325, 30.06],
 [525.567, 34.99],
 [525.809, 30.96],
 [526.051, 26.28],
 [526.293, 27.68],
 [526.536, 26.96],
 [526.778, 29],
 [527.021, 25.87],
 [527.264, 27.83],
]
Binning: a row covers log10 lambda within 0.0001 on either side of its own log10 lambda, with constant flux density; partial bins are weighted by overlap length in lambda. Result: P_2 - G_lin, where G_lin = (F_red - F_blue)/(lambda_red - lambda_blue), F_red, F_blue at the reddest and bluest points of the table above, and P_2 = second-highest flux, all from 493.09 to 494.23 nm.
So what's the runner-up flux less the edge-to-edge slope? 29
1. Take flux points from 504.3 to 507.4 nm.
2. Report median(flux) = 29.7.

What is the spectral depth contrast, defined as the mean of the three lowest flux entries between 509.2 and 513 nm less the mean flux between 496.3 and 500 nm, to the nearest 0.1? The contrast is -2.8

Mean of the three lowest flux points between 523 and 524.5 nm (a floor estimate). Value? 29.4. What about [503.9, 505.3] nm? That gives 28.1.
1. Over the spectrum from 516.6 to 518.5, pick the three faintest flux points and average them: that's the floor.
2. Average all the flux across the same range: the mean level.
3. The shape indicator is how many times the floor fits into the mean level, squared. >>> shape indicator 1.11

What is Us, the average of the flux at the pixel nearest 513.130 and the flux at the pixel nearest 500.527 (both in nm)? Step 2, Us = 27.2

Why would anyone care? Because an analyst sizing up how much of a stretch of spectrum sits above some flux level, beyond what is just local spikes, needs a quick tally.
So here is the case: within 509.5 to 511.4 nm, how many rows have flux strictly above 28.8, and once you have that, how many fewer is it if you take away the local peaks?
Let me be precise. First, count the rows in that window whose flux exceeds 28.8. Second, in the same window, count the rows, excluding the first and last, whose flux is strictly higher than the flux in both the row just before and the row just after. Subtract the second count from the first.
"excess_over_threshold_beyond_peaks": 2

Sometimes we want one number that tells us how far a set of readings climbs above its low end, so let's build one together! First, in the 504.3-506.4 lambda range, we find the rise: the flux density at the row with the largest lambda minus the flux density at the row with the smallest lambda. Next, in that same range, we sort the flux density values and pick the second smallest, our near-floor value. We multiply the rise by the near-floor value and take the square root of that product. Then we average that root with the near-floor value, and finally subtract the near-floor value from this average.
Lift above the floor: -11.9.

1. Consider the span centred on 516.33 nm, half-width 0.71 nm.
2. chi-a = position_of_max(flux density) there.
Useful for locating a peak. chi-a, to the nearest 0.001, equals 515.974 nm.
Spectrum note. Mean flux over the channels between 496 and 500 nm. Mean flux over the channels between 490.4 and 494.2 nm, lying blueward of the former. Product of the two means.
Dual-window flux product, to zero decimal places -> 834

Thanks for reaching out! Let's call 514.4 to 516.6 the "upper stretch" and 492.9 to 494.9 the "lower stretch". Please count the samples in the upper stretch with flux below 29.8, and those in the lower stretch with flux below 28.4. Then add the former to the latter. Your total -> 11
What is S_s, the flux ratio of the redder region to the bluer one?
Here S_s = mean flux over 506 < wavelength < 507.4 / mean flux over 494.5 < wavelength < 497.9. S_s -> 0.96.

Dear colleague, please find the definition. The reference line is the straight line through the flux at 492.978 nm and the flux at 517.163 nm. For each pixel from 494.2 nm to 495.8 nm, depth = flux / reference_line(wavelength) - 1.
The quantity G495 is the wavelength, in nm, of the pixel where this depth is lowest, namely 495.026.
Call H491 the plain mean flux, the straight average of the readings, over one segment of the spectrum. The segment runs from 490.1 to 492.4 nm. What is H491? 28.9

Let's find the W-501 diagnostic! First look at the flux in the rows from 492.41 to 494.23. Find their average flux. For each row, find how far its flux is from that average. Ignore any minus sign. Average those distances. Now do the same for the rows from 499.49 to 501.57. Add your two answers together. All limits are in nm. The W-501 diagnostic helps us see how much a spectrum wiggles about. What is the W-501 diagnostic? 4.2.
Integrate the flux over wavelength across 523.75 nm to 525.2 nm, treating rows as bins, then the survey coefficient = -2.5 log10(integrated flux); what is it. -4.12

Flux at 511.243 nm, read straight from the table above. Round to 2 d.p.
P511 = 32.12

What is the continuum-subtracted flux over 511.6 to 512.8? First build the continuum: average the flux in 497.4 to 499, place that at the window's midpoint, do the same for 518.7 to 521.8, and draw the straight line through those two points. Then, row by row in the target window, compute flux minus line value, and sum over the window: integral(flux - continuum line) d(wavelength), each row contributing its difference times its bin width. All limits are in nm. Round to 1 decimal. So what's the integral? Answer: -0.3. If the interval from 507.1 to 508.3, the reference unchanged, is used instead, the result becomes -1.2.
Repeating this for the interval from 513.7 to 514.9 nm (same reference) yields -0.6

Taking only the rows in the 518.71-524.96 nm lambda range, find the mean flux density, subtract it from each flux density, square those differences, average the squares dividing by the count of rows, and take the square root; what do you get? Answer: 2.11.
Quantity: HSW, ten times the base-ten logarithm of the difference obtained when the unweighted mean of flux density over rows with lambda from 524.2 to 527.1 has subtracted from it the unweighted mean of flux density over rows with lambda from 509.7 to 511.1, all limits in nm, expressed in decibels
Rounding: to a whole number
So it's 2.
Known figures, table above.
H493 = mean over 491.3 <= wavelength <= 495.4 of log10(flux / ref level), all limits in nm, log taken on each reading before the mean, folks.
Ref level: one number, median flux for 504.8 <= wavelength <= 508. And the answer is -0.011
